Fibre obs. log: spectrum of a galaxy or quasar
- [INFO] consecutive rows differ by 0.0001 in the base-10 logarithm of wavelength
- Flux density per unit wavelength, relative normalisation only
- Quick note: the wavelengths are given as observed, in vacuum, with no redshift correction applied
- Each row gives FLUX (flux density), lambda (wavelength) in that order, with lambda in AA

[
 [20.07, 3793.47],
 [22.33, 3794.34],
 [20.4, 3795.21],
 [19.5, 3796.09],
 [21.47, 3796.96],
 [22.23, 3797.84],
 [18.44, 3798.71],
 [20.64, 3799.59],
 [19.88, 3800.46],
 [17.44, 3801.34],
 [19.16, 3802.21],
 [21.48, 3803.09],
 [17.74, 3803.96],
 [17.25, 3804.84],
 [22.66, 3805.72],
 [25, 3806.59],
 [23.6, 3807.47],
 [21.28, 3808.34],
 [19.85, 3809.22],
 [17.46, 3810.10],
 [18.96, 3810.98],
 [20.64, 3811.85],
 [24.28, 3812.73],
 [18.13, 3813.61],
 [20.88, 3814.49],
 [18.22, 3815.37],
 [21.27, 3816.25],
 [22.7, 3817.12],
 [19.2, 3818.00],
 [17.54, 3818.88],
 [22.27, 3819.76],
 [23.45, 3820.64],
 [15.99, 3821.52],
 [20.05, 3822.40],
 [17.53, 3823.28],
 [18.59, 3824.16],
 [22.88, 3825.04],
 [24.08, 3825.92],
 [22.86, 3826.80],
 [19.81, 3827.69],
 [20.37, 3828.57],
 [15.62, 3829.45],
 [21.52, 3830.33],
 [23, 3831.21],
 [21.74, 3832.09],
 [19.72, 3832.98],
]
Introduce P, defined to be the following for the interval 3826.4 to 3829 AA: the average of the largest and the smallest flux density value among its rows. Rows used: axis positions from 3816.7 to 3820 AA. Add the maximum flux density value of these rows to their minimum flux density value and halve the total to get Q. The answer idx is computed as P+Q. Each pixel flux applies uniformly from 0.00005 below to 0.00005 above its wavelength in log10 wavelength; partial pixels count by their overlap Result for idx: 41.5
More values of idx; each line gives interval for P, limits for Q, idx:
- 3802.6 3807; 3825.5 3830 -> 41.0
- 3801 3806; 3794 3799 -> 40.3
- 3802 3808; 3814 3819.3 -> 41.2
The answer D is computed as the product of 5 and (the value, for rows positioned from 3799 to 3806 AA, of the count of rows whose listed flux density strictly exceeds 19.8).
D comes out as 20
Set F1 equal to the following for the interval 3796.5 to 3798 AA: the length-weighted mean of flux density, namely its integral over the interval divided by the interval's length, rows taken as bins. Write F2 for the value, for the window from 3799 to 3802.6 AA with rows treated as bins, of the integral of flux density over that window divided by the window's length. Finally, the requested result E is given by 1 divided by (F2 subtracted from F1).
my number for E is 0.4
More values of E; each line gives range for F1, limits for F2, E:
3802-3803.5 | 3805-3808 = -0.4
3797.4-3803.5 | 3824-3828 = -0.5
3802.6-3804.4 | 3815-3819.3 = -3.9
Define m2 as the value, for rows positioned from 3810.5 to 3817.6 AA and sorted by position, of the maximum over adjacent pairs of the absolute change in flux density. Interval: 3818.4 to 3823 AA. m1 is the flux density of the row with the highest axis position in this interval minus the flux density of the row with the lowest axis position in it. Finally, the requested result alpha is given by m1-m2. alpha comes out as -4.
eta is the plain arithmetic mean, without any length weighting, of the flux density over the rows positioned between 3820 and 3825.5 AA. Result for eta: 19.7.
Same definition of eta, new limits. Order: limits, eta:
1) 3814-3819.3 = 20.0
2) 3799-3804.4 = 19.4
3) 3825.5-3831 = 20.7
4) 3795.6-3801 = 20.4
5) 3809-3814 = 19.9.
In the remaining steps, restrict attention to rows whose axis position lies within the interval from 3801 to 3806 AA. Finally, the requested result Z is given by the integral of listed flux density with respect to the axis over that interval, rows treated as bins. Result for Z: 96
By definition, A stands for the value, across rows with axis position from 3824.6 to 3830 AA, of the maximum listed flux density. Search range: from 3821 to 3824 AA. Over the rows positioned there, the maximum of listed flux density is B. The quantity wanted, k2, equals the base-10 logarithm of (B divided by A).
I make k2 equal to -0.080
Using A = 24.08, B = 20.05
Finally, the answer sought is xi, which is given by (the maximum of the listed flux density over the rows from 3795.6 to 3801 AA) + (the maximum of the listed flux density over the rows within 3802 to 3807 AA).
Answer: 47.2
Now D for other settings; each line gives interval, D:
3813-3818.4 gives 15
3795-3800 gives 20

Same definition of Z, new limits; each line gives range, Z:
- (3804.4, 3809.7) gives 114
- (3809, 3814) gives 99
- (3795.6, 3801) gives 109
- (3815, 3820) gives 101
